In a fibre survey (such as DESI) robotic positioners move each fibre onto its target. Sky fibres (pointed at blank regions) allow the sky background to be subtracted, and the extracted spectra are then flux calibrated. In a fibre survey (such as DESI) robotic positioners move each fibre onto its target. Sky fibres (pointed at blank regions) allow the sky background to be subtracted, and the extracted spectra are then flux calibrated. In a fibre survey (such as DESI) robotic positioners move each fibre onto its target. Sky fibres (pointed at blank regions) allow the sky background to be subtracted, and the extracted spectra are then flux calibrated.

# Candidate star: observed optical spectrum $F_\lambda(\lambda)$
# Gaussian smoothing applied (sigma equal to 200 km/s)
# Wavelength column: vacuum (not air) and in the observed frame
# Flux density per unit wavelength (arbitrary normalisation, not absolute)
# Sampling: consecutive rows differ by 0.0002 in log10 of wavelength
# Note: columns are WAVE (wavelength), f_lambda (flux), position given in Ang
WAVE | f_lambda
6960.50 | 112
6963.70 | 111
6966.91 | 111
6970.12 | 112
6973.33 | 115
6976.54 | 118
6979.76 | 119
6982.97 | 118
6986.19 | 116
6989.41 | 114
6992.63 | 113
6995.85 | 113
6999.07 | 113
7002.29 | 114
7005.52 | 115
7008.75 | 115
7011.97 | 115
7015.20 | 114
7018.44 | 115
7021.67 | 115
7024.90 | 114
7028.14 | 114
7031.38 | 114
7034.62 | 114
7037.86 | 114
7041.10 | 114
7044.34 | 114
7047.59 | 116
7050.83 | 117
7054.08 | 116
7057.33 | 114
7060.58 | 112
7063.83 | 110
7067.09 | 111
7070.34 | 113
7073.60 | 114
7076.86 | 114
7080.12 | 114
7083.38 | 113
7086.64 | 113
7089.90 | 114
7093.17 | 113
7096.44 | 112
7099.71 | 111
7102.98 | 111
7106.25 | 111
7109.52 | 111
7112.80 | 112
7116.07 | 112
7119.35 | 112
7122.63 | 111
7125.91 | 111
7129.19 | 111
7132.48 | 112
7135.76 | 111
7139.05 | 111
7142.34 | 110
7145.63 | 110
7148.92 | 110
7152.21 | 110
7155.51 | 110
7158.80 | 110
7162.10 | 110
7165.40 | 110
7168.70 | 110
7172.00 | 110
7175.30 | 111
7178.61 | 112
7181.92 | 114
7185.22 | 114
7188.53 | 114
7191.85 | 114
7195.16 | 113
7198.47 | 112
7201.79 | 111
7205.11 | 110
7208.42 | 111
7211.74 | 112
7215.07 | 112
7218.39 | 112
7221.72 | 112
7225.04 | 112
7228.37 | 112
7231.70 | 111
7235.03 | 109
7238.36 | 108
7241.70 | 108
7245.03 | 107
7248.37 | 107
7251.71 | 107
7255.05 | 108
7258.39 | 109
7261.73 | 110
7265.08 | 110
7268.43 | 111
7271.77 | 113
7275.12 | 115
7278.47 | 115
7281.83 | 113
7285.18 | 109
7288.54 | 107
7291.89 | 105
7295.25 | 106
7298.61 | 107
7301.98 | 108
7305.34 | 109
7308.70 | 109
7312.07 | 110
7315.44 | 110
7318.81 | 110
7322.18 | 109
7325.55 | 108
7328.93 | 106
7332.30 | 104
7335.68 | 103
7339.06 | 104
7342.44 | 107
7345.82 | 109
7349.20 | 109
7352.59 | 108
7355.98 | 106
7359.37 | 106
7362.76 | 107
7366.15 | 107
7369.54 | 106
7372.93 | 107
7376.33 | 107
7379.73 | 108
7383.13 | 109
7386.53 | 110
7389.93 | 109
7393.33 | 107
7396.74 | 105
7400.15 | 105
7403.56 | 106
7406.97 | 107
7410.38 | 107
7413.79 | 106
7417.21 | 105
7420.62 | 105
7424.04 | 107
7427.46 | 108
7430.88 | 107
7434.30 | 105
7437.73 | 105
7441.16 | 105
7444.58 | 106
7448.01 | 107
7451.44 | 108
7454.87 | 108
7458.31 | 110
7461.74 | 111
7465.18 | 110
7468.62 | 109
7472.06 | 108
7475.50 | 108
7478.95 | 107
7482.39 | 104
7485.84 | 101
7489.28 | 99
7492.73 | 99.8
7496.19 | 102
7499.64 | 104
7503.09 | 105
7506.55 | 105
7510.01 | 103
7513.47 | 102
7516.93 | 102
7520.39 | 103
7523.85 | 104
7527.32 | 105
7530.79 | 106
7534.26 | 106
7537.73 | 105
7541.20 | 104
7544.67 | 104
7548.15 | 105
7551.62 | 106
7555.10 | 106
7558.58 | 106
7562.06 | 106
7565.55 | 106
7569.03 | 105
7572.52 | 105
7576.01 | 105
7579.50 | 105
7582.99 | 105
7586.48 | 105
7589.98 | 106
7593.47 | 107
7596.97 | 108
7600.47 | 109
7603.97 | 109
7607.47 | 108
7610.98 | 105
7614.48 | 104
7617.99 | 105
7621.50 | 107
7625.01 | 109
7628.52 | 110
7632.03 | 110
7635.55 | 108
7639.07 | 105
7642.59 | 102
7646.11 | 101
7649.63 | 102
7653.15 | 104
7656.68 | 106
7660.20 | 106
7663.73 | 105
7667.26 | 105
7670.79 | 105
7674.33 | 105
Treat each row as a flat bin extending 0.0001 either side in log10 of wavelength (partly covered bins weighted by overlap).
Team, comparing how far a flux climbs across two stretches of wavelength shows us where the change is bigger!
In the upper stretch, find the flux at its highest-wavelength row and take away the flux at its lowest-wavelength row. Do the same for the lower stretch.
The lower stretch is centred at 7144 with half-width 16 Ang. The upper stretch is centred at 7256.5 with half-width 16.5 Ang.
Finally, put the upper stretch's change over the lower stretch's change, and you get -5.0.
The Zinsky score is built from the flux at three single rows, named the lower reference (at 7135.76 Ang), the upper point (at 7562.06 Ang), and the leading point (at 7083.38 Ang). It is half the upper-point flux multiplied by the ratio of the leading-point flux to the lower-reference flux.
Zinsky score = 54.0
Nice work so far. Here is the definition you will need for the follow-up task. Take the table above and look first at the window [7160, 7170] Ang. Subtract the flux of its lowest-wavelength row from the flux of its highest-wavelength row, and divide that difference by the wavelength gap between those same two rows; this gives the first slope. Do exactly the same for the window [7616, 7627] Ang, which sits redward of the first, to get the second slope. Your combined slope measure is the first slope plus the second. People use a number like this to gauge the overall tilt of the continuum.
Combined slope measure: 0.6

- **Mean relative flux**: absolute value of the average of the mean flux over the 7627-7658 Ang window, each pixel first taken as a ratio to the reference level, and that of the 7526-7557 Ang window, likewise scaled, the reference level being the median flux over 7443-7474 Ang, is 0.975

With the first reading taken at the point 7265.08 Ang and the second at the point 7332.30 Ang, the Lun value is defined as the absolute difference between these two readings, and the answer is 6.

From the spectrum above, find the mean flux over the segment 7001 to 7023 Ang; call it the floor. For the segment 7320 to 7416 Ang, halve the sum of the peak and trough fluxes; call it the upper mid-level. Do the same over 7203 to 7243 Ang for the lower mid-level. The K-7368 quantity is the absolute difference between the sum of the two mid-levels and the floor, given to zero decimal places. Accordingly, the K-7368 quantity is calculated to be 102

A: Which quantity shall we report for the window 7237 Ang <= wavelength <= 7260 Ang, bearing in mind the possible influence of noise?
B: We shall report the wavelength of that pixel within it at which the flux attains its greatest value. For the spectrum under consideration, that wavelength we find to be 7258.39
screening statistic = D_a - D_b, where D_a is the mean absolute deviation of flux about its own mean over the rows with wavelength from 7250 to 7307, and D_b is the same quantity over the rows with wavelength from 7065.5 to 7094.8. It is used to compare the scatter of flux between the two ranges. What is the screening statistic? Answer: 1.7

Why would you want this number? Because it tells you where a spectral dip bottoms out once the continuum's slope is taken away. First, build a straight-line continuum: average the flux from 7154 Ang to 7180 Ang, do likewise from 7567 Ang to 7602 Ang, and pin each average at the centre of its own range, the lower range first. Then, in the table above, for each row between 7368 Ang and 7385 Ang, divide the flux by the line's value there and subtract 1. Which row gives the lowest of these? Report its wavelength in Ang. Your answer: 7369.54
